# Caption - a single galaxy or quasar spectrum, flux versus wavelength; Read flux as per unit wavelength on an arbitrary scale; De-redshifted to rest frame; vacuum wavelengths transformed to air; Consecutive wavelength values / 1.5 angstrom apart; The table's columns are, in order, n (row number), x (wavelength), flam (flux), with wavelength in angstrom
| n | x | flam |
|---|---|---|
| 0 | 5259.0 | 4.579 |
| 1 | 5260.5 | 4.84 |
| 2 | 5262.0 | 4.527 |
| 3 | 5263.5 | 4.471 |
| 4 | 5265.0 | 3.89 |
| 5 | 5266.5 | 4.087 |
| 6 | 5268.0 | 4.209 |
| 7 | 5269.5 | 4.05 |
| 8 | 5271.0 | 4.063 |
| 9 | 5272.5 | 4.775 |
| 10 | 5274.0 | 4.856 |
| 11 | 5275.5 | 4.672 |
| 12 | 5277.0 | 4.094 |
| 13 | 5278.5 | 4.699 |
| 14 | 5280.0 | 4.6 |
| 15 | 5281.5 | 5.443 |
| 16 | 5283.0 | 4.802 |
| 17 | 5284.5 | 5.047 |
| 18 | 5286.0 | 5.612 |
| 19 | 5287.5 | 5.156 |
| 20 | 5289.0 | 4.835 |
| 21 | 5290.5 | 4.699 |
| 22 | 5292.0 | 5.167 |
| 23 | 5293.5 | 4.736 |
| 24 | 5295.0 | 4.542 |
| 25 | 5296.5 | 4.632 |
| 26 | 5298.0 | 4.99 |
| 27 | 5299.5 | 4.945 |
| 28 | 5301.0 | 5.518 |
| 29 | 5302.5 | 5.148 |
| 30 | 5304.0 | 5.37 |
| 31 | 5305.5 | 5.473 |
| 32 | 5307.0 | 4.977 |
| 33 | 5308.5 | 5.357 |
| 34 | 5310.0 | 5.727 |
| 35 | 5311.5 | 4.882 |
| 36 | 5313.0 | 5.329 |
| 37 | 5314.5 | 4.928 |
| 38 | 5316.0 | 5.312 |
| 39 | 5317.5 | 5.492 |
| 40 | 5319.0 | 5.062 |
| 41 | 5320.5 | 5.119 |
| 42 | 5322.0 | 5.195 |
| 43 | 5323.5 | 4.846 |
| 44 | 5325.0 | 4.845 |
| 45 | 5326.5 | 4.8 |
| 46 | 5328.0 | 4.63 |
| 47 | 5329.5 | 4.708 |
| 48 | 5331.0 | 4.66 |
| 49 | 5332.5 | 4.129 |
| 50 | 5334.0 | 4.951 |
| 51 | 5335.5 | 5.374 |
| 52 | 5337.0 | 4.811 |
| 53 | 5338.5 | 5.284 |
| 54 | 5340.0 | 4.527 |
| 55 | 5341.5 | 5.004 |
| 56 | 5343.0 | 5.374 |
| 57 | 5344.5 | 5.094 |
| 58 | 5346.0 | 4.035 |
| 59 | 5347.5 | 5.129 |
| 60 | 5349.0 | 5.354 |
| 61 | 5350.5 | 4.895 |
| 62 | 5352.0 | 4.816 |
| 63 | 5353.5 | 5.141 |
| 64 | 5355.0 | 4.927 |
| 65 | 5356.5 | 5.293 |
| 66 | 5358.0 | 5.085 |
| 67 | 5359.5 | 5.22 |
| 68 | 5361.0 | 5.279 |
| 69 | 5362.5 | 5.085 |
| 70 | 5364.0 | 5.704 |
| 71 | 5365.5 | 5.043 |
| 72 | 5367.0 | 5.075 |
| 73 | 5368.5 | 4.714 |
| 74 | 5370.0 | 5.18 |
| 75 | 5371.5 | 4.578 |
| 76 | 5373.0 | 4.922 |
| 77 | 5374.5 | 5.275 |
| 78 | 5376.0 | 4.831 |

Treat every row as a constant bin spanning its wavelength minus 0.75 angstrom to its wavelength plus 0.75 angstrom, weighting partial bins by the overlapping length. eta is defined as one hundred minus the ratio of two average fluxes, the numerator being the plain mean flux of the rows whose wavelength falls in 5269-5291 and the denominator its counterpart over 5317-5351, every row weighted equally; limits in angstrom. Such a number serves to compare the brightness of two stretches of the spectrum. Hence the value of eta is 99.03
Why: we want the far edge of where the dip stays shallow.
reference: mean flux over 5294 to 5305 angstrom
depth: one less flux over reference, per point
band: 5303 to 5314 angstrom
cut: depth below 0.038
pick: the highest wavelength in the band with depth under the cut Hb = 5313.0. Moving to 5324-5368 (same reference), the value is 5367.0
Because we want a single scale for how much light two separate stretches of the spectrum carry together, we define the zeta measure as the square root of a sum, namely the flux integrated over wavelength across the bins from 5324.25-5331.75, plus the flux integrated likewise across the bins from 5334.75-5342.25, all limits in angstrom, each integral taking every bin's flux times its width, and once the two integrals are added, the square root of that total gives 8.54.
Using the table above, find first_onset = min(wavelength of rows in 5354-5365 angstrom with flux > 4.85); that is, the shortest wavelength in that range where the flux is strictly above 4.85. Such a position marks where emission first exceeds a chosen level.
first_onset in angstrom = 5355.0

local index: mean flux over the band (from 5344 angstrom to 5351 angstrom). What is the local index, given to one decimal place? 4.9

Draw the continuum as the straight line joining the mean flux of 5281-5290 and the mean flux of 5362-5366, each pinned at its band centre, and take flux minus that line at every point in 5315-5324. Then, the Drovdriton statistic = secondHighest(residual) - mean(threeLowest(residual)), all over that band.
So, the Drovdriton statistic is 0.31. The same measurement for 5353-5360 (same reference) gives 0.16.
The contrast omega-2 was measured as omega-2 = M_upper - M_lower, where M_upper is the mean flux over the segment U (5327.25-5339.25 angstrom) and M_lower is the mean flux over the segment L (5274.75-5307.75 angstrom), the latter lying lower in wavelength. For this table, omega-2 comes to -0.14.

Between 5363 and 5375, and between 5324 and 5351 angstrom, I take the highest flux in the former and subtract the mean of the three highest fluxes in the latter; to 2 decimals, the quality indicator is 0.34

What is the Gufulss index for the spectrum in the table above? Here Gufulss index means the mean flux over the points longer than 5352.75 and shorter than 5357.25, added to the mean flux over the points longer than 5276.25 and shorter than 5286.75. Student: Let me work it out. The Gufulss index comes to 10.0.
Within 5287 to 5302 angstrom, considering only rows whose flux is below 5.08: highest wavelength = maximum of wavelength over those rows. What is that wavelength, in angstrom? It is 5299.5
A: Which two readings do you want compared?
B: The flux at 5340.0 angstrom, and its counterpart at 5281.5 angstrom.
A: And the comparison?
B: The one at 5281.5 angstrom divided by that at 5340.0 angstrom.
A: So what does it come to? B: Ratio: 1.20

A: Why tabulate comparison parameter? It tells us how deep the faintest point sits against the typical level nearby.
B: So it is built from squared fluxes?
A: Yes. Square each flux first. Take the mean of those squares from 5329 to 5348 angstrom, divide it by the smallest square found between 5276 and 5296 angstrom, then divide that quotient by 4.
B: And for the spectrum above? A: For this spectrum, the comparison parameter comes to 0.354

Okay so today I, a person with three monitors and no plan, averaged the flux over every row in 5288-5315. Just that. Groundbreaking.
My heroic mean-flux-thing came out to 5.07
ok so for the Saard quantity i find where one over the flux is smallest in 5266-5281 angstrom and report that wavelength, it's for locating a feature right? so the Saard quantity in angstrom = 5274.0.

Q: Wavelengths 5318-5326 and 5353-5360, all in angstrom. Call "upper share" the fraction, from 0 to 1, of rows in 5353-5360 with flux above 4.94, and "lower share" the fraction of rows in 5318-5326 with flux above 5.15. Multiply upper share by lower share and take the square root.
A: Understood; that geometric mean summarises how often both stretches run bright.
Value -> 0.40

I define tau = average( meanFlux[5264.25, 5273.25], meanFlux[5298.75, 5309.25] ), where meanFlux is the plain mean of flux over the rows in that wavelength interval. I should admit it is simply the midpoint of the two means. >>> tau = 4.72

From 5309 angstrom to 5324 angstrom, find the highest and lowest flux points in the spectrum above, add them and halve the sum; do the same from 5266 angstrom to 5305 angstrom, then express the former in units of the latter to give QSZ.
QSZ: 1.09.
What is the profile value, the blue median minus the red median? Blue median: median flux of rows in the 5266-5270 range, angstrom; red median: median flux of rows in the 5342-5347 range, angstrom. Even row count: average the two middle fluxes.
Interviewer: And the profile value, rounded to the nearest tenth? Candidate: -1.0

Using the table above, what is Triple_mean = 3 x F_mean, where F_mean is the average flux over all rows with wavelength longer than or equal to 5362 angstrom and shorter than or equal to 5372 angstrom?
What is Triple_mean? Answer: 15.2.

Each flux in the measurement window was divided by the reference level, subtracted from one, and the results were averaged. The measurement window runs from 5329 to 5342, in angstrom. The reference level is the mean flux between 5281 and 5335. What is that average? 0.040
